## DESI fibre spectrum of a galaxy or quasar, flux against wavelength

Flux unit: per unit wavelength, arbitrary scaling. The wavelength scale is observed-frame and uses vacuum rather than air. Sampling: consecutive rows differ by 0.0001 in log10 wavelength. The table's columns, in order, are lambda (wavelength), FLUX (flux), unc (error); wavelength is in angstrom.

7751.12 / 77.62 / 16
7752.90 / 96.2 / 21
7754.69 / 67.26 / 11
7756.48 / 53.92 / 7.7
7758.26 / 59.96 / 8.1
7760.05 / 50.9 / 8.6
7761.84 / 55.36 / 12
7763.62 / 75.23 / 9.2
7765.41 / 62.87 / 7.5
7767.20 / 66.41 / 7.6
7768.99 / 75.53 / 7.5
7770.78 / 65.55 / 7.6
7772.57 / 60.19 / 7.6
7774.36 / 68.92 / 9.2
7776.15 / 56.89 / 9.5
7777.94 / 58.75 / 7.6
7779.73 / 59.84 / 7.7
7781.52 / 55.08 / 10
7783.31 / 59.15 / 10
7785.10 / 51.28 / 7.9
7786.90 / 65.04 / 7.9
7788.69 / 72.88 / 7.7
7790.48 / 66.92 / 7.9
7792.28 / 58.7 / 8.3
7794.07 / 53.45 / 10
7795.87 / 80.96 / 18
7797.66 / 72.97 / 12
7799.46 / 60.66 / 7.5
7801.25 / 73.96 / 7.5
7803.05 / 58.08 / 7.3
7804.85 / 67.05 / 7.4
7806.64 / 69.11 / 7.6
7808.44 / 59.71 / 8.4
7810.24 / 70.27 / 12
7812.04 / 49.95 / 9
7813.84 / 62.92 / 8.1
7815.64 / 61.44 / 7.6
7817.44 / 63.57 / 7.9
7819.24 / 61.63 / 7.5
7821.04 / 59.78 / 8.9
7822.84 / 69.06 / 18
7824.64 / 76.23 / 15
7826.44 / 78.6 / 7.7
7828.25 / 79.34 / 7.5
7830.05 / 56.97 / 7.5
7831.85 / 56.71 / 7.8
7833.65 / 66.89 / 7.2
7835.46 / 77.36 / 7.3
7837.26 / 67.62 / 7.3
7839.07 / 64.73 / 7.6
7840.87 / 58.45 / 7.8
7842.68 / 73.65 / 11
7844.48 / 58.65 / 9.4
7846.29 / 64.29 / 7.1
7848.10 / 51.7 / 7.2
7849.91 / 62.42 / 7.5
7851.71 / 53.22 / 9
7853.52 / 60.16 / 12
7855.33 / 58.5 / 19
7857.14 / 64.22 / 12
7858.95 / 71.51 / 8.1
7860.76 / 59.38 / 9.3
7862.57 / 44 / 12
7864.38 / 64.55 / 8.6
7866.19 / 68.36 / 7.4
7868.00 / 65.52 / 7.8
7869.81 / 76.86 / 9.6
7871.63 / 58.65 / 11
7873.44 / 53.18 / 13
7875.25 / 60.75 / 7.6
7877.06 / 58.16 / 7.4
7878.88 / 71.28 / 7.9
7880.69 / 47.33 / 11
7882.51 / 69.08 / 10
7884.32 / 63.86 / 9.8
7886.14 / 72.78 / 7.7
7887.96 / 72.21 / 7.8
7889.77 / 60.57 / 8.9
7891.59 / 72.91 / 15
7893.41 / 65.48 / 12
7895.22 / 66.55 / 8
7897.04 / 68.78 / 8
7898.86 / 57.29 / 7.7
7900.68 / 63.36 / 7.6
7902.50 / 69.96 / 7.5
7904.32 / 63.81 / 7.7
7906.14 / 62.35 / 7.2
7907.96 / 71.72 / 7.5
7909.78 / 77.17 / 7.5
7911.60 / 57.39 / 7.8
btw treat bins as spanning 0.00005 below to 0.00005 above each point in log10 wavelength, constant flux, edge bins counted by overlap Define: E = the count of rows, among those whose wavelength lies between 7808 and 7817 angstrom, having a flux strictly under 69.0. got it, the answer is 4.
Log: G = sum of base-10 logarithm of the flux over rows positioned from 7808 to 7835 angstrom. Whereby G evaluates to 27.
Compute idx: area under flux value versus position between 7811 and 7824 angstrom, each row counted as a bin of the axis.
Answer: 801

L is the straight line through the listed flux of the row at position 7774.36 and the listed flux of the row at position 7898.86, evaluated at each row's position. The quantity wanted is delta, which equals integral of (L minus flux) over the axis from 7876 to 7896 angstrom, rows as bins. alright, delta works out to -139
